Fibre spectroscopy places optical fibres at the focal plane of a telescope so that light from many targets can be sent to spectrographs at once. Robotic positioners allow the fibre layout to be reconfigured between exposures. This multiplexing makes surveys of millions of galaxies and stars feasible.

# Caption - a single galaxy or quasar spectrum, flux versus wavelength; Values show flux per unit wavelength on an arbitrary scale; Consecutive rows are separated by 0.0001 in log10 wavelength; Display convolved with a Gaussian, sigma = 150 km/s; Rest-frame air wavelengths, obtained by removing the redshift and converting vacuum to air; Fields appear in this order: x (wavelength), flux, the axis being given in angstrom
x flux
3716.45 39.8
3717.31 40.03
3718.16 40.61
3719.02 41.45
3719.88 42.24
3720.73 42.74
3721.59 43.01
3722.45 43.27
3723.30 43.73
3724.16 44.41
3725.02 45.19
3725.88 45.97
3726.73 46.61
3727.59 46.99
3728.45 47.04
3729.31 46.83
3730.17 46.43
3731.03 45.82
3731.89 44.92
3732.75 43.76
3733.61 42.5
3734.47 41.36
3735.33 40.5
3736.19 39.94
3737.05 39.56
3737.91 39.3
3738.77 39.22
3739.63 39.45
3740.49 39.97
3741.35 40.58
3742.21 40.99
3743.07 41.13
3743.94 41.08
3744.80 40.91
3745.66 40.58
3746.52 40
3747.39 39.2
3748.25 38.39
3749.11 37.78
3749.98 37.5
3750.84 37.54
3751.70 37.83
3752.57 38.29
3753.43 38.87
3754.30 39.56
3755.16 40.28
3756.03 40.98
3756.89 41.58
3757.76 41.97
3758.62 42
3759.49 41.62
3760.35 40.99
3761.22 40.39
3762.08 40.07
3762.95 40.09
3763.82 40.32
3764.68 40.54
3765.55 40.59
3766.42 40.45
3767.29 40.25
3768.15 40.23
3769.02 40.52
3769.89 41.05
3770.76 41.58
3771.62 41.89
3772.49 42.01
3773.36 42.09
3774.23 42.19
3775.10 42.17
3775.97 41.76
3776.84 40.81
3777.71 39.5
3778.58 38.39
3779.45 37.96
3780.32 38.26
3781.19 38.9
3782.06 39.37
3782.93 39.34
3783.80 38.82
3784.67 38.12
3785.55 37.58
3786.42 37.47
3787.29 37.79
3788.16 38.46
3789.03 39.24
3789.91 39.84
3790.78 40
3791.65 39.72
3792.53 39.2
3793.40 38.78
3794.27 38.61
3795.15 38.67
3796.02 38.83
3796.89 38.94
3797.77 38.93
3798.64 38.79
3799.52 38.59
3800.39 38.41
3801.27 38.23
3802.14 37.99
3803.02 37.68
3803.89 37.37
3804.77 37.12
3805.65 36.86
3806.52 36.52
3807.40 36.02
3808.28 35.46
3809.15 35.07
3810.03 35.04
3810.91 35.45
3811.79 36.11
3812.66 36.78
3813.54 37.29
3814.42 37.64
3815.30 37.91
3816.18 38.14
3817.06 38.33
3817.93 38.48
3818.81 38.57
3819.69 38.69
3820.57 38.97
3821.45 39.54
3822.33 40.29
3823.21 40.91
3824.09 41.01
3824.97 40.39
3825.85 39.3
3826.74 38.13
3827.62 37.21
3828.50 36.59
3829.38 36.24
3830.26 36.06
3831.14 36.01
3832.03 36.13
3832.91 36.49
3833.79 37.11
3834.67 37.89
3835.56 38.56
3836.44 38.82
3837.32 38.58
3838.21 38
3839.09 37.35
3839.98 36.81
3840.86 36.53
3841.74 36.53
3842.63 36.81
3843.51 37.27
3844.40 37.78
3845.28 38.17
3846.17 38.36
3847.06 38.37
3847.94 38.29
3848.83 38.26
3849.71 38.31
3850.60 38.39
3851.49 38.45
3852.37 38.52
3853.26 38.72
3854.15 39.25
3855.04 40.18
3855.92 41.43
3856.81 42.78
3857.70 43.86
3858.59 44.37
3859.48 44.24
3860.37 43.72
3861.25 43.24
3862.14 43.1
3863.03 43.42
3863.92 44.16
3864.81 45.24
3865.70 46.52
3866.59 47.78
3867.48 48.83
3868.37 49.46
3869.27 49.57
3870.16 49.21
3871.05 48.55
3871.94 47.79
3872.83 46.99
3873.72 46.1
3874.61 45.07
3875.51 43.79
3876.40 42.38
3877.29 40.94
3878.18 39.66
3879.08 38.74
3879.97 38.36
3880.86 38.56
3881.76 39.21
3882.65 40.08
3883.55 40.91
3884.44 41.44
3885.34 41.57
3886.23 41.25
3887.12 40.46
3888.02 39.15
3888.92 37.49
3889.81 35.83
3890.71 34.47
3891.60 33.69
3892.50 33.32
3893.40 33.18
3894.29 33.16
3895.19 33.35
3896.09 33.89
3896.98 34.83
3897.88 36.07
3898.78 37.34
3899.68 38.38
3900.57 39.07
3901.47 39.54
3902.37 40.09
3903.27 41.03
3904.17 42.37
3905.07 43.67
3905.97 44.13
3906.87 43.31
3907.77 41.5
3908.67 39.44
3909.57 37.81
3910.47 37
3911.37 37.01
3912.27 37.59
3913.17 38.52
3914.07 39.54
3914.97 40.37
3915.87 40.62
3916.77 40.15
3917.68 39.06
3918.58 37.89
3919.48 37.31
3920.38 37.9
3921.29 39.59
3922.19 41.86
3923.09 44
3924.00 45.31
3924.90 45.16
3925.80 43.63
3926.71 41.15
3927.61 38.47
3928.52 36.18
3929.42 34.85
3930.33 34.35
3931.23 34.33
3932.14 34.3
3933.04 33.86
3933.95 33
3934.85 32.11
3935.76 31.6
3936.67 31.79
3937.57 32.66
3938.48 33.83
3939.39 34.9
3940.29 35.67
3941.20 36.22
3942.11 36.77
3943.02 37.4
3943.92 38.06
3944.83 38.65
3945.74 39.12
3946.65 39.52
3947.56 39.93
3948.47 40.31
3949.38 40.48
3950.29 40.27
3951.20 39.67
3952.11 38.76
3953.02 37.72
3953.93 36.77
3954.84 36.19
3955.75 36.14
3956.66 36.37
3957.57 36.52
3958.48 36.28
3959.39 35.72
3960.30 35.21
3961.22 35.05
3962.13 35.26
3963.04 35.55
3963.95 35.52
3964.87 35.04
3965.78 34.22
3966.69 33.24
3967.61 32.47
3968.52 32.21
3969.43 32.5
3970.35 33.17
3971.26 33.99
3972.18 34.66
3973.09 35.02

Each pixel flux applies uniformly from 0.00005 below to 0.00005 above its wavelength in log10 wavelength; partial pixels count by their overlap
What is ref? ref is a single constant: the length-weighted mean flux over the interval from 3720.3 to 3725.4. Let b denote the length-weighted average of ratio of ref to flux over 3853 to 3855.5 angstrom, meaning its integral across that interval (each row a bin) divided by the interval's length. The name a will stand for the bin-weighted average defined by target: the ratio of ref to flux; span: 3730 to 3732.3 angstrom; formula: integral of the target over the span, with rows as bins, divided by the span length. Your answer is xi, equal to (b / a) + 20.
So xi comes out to 21.2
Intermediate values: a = 0.96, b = 1.11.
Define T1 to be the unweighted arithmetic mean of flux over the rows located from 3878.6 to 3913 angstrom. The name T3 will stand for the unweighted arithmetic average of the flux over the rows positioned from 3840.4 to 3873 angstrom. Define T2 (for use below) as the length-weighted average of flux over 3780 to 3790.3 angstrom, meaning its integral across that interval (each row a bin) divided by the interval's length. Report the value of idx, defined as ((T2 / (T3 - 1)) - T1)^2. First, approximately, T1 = 38.4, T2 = 38.6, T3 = 42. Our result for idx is 1402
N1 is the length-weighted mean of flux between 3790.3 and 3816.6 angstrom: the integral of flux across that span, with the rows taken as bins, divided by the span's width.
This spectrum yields 37.7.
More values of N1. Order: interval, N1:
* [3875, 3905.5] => 38.4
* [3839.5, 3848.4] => 37.5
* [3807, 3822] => 37.3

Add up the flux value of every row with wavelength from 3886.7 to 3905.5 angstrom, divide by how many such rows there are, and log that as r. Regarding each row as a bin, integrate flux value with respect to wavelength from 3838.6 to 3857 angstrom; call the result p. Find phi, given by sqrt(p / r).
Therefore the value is 4.4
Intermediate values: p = 706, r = 37.2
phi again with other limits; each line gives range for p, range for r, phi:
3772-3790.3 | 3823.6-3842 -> 4.4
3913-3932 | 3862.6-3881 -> 4.1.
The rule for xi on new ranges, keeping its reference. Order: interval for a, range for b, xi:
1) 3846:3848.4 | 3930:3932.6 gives 21.1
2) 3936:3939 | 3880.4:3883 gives 20.8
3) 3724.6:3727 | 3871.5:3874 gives 21.0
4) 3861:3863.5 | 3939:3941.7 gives 21.2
